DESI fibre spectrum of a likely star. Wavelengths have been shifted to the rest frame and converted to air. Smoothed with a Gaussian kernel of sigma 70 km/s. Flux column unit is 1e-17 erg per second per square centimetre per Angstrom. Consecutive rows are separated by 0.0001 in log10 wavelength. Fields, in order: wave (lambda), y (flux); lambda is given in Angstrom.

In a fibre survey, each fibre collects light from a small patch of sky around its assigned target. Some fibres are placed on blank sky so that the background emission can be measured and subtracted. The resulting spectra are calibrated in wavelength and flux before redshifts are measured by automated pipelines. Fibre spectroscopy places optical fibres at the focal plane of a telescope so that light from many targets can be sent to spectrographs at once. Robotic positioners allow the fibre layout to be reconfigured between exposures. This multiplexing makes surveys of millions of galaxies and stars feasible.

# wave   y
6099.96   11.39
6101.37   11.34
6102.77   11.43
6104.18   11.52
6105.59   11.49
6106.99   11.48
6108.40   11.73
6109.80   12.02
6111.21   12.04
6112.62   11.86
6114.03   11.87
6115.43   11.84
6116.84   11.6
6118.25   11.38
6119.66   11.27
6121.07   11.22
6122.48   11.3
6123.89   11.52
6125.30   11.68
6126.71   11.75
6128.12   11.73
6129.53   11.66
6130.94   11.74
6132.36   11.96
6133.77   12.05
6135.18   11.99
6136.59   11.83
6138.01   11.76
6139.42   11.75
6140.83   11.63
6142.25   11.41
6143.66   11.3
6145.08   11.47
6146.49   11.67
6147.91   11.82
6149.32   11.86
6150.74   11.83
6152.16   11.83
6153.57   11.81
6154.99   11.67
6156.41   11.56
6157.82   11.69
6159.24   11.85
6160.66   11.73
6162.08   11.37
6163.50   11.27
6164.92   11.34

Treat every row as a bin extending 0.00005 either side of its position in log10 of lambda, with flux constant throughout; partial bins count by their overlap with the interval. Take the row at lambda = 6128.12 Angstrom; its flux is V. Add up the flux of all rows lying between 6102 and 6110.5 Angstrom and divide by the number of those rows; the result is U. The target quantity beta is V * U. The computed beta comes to 136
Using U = 11.6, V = 11.73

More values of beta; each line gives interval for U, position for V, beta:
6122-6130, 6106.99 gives 133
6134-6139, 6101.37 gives 134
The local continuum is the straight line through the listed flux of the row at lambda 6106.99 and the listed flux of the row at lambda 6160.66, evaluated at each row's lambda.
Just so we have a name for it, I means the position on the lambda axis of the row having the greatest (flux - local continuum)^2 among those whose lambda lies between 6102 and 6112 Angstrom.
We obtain 6111.21 Angstrom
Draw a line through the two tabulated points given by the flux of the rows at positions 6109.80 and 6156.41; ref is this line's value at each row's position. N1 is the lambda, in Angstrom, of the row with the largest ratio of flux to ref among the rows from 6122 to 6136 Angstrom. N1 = 6133.77 Angstrom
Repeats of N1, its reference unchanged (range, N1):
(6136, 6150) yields 6149.32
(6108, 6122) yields 6111.21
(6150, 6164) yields 6159.24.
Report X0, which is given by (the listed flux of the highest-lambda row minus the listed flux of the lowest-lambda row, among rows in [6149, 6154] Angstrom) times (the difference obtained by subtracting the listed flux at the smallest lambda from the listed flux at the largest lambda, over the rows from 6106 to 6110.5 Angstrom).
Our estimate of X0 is -0.03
